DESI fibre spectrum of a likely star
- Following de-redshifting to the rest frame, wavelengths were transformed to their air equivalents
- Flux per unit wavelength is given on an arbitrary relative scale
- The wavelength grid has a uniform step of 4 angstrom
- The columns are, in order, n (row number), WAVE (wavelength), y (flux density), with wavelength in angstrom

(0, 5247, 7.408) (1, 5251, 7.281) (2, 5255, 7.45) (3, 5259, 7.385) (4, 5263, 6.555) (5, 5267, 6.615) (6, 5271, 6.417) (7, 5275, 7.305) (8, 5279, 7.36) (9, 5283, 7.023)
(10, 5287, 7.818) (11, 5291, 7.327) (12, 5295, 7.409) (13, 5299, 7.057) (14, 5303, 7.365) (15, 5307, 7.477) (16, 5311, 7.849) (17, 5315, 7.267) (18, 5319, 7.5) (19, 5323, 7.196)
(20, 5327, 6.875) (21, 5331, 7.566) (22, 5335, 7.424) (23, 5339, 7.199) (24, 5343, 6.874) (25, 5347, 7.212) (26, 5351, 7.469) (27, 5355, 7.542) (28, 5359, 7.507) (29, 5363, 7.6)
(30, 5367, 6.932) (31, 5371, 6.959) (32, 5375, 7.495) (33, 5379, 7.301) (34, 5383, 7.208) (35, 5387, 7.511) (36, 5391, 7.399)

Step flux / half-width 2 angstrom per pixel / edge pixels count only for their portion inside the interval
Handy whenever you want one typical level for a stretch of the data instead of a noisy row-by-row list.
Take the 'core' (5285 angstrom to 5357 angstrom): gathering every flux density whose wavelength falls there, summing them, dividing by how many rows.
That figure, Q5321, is 7.36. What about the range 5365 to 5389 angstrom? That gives 7.23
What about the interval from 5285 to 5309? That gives 7.41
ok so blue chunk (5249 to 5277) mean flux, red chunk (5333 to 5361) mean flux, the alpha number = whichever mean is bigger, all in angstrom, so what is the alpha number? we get 7.32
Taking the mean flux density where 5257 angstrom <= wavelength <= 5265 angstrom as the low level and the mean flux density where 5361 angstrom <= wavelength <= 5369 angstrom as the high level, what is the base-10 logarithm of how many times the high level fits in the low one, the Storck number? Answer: -0.018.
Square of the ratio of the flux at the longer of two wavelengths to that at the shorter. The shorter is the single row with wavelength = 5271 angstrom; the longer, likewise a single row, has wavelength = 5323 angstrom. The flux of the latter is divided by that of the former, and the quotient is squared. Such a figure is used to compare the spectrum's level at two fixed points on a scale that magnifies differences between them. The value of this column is 1.26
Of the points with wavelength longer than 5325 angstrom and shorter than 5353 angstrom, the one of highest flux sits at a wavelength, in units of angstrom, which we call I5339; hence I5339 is 5331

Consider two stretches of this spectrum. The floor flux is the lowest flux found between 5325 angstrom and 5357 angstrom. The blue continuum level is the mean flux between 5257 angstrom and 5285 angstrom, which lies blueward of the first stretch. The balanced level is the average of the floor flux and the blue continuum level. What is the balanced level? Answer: 6.91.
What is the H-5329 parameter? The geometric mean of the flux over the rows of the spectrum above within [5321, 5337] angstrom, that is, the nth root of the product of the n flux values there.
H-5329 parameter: 7.26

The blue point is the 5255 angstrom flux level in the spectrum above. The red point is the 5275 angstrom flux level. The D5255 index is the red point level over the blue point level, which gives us 0.98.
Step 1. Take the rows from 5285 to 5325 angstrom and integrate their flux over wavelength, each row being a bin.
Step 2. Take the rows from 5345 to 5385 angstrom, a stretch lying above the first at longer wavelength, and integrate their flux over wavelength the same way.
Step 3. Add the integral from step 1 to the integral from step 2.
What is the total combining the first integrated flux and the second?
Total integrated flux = 590.0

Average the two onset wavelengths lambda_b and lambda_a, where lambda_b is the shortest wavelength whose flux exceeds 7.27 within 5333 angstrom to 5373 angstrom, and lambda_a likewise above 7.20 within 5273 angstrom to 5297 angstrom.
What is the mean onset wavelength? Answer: 5305 angstrom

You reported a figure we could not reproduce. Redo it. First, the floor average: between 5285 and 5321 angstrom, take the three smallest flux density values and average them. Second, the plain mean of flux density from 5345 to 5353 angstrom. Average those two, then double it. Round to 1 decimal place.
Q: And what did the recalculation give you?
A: 14.6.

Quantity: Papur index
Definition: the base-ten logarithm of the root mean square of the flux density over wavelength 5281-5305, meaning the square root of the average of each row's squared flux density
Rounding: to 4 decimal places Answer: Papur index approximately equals 0.8656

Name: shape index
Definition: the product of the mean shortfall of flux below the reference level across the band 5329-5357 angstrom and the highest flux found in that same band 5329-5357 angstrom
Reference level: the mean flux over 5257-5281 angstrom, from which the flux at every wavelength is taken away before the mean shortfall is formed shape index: -2.9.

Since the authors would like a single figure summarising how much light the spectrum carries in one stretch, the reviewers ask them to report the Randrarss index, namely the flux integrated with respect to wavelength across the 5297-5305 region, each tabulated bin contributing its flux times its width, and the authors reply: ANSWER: 58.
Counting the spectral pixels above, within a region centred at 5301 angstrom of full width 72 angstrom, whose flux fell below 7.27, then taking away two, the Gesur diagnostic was 5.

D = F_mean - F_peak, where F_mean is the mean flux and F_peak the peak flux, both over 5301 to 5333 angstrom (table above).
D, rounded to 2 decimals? -0.46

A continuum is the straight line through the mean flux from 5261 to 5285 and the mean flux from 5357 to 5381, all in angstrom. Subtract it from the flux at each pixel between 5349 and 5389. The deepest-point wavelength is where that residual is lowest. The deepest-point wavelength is 5367 angstrom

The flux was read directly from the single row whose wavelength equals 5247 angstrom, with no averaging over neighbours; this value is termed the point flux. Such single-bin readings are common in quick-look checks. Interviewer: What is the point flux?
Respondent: 7.408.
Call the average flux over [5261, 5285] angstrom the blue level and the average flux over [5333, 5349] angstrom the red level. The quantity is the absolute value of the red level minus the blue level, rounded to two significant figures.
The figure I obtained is 0.30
